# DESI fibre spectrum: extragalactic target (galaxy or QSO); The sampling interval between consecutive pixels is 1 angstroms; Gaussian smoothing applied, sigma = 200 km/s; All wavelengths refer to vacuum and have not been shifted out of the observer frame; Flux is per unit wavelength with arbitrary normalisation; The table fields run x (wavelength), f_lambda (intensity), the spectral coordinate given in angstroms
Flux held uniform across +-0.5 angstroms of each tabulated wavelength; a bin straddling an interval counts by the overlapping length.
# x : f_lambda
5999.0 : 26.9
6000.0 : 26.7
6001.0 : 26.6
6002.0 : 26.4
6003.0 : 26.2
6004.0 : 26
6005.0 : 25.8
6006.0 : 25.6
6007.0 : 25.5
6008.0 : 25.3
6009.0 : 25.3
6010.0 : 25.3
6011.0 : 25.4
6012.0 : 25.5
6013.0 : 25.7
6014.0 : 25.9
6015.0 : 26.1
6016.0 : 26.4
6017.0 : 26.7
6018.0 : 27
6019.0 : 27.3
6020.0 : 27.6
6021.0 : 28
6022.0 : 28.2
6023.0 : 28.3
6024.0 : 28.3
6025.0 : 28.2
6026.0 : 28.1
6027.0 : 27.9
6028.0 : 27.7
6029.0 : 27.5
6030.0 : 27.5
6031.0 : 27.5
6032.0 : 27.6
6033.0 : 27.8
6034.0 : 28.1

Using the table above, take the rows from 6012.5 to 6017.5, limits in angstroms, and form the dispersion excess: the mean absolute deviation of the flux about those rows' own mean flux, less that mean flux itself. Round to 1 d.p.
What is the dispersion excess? -25.8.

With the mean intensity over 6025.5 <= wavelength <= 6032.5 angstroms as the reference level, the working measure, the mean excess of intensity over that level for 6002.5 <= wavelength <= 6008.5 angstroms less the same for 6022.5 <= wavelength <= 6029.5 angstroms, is -2.3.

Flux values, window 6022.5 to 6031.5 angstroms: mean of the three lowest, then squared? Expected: 756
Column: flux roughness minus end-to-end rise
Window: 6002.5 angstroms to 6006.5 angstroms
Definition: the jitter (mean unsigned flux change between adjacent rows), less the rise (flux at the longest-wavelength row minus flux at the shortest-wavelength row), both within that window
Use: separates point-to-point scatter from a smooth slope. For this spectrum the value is 0.8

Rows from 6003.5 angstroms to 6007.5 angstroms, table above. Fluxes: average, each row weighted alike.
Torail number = 25.7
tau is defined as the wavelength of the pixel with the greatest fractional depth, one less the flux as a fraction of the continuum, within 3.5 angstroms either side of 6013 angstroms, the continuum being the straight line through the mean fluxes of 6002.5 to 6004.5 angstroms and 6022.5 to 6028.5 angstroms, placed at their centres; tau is 6010.0 angstroms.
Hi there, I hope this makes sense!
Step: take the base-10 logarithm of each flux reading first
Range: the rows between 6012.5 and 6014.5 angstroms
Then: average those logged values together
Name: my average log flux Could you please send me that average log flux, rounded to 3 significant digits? 1.41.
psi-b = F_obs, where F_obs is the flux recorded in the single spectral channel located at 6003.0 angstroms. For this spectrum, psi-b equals 26.2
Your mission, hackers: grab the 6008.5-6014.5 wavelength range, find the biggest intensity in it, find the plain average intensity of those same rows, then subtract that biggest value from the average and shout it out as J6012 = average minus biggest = -0.38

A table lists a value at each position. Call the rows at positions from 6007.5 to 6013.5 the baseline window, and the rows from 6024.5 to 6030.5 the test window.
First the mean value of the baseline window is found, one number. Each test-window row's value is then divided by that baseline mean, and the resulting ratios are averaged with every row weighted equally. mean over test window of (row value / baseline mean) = 1.09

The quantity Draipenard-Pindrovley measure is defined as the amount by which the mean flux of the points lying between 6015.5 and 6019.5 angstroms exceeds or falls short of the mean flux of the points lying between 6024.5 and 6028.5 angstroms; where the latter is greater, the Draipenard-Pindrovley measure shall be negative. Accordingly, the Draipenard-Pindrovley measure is -1.1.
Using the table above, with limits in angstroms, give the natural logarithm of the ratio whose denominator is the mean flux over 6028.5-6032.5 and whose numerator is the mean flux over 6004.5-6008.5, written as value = -0.07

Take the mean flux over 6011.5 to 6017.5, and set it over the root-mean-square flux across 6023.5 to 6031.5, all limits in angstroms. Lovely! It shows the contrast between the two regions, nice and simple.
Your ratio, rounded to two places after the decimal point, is 0.94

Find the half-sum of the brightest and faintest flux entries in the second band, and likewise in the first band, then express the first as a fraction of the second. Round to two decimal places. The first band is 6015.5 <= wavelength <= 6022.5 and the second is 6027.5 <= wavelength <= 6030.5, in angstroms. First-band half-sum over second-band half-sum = 0.99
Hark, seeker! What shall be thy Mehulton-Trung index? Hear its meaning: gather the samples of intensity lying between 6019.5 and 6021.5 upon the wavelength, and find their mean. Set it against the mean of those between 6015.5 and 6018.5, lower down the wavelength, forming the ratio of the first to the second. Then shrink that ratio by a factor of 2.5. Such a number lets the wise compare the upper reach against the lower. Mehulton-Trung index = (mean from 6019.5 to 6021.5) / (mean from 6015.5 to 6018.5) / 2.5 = 0.416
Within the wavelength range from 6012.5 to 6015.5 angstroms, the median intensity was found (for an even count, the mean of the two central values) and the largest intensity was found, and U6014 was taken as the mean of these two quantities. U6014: 26.0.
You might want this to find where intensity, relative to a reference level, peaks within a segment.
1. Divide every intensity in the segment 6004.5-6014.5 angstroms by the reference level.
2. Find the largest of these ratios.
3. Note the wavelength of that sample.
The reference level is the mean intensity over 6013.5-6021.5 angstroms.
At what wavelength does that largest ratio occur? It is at 6014.0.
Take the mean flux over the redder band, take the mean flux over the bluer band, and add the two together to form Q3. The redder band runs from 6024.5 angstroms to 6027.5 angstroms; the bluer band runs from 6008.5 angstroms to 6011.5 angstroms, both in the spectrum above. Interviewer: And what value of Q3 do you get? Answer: 53.4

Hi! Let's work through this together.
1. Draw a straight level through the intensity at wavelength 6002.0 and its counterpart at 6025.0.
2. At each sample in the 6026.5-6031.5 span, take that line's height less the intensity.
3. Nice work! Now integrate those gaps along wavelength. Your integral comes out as 4.5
